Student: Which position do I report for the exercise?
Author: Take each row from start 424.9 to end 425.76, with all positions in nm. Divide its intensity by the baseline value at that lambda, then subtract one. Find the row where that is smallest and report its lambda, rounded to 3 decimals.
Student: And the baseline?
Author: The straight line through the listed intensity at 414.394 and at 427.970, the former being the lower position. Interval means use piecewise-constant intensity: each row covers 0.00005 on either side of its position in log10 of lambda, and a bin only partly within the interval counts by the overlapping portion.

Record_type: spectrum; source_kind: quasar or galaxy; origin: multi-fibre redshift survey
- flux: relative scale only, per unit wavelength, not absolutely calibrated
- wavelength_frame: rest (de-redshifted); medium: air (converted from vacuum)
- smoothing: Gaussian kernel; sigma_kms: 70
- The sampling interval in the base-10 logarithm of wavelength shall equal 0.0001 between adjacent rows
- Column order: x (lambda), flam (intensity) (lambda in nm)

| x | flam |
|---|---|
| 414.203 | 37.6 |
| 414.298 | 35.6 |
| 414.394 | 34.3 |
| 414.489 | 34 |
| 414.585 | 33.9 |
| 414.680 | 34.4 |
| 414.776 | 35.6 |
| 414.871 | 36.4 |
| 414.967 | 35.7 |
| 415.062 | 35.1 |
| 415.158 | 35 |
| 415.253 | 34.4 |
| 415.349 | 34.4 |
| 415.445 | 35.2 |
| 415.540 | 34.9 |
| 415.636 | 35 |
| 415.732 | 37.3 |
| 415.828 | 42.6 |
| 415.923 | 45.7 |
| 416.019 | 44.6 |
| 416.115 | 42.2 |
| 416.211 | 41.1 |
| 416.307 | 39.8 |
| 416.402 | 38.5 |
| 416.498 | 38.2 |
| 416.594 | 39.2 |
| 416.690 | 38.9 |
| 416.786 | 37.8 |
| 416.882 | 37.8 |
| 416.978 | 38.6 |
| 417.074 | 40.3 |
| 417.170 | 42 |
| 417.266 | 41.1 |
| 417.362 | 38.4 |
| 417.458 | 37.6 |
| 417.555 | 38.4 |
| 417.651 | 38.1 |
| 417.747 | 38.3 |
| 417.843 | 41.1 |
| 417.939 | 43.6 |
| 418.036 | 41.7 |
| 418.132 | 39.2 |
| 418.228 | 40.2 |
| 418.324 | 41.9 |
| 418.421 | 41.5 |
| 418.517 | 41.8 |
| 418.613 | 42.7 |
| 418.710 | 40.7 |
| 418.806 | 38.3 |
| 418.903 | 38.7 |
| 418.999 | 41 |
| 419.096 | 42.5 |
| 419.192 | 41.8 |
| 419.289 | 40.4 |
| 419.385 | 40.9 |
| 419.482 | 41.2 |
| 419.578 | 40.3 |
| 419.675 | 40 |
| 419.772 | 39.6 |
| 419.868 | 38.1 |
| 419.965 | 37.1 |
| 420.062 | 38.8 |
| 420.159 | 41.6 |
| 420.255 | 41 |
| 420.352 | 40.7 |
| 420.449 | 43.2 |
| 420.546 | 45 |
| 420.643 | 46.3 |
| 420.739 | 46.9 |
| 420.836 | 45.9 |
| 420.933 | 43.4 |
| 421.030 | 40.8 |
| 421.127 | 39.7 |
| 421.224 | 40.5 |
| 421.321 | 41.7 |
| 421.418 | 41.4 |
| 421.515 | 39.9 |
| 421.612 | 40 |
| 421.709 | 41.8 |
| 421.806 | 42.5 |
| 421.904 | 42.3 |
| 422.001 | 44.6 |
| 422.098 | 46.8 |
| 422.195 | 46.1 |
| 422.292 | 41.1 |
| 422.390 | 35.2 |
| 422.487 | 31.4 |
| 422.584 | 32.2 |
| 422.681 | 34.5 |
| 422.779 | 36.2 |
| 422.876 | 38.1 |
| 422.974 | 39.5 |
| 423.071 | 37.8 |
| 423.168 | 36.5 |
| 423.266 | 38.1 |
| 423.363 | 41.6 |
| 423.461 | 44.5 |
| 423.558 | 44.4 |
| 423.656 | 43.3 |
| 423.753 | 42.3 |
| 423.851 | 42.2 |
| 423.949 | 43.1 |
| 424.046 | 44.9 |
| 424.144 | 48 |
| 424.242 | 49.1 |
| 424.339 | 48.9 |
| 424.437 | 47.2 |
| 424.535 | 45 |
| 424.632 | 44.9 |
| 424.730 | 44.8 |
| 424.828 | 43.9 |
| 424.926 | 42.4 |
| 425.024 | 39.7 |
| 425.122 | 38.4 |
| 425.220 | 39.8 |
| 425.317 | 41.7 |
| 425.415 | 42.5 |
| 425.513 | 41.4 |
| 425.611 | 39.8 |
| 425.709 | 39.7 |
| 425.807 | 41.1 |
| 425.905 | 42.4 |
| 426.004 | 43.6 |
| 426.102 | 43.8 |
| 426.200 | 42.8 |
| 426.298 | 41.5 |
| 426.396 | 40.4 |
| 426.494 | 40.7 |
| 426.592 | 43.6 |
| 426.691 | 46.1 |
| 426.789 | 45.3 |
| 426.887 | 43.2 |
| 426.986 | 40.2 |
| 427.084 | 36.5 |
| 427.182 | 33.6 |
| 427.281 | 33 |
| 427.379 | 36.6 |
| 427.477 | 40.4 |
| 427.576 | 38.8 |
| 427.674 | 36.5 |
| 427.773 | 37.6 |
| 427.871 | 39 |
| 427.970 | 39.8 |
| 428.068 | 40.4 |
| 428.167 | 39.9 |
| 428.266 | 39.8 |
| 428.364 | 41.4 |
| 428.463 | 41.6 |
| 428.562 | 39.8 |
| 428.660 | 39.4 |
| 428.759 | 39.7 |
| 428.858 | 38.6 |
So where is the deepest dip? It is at 425.122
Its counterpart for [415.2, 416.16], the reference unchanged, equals 415.349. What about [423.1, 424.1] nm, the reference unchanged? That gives 423.168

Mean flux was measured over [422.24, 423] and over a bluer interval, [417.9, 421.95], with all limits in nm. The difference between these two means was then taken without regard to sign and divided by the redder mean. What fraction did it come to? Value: 0.15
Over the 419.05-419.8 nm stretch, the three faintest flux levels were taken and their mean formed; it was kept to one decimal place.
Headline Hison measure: 40.0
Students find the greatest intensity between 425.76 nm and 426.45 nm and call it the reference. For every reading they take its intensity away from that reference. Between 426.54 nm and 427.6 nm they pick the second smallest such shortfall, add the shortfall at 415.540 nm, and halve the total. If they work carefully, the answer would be 4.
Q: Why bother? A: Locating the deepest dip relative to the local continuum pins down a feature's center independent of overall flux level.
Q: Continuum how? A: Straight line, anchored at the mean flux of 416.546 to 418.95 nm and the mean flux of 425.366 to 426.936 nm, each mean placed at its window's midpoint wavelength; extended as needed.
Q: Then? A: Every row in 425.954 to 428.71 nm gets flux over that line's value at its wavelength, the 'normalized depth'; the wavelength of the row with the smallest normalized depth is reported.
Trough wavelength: 427.281 nm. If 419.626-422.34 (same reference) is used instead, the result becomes 419.965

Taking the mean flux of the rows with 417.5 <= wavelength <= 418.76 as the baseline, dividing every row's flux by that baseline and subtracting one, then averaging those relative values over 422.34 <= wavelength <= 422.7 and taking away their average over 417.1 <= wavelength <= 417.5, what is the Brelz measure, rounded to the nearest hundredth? -0.16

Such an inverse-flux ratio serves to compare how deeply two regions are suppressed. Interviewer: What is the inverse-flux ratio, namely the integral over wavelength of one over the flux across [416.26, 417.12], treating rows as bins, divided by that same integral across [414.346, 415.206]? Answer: 0.90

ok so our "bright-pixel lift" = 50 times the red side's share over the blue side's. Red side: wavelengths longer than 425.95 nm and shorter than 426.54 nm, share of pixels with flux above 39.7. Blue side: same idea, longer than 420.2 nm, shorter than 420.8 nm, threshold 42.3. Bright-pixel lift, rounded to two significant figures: 75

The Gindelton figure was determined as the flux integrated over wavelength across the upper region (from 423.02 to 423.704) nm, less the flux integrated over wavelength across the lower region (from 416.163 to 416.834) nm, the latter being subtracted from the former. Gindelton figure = 1.7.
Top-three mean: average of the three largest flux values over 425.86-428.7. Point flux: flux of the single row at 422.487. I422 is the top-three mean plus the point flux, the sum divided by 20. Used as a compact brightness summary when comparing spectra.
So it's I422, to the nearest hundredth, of 3.82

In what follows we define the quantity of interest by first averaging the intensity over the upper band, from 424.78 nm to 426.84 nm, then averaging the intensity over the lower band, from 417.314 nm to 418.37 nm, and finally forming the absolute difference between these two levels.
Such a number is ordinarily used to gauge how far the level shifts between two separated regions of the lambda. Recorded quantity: 2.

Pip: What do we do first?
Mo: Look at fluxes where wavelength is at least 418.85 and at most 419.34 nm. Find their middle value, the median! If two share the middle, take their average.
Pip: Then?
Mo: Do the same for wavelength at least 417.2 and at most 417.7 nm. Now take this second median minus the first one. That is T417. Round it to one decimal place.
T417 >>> -2.6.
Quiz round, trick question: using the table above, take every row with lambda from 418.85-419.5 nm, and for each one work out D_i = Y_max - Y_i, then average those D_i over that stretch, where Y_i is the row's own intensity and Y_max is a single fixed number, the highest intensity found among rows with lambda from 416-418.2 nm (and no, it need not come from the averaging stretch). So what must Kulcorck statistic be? 3.7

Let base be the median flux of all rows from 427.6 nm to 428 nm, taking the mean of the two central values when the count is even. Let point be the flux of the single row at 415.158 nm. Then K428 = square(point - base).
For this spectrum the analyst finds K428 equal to 11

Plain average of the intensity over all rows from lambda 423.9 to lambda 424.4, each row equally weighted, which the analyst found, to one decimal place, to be 46.8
